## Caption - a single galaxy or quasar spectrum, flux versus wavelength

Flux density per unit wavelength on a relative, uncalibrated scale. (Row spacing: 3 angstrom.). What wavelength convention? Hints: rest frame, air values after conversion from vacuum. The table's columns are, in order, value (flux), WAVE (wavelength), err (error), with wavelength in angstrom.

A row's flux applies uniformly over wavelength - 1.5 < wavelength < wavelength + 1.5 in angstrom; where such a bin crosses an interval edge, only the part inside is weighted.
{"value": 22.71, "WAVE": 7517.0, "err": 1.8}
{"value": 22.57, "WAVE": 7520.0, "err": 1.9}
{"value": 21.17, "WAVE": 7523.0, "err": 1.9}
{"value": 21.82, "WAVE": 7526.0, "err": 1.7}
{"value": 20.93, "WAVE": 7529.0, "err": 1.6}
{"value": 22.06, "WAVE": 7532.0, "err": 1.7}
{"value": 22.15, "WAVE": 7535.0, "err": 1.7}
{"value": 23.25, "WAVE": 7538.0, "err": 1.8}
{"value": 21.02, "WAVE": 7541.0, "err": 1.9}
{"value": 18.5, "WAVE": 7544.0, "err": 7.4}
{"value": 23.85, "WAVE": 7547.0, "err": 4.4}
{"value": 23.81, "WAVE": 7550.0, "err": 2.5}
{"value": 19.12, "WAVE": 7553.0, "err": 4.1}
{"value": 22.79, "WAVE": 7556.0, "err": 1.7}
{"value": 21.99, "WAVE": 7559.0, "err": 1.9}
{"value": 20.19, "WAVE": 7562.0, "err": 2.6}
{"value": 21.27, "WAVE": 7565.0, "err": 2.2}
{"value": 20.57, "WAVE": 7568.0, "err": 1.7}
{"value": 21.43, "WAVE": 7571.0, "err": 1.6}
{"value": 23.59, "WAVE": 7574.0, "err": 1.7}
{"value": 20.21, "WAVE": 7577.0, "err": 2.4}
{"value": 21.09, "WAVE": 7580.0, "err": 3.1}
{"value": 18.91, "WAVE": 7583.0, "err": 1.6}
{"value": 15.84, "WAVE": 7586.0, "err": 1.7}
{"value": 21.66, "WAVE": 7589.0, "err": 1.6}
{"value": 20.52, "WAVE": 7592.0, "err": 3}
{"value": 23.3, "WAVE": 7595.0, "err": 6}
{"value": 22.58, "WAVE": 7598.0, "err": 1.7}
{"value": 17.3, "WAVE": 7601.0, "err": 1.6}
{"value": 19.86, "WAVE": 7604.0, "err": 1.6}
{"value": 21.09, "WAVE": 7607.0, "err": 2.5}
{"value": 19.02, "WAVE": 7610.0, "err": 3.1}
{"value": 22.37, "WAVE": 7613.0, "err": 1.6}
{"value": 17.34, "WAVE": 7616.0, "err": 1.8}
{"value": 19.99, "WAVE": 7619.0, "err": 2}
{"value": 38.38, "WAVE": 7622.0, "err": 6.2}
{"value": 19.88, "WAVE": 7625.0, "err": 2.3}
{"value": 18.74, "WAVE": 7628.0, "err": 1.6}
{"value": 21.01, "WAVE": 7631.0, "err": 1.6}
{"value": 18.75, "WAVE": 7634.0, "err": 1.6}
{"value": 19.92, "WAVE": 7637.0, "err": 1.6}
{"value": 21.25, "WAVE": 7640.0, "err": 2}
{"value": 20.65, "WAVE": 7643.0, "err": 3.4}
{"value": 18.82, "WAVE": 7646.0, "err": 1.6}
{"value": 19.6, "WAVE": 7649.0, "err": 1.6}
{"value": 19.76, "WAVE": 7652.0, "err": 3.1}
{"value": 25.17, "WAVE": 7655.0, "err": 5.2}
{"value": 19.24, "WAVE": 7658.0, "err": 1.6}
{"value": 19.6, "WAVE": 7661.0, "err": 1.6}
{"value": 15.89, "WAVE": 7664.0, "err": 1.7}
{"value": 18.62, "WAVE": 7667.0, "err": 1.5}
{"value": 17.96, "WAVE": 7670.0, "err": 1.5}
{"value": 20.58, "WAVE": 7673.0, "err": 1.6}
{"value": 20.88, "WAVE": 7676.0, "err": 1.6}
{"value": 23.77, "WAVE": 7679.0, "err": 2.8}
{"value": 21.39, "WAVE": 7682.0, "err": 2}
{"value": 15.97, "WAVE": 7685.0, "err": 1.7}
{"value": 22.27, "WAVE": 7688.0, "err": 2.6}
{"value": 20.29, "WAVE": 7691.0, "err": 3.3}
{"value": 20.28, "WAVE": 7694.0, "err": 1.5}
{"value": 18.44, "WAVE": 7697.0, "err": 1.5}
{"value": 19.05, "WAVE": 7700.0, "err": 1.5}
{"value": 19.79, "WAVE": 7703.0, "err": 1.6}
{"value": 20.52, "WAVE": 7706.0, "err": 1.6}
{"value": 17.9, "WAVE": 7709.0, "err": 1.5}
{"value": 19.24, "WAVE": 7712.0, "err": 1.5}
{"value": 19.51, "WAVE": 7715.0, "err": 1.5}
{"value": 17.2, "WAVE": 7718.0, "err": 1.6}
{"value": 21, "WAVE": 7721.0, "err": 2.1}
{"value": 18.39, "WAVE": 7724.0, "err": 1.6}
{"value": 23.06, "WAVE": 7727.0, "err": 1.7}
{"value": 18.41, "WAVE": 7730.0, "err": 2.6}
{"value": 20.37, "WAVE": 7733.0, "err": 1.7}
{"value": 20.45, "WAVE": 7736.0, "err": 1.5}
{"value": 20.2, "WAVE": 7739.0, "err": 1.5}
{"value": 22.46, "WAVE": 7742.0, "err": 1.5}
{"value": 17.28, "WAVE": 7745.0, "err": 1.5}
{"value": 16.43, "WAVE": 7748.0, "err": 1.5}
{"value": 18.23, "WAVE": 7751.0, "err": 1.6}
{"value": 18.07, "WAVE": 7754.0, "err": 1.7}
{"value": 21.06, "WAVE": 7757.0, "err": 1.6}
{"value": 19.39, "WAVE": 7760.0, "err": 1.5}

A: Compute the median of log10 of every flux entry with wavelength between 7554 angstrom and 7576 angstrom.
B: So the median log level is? 1.33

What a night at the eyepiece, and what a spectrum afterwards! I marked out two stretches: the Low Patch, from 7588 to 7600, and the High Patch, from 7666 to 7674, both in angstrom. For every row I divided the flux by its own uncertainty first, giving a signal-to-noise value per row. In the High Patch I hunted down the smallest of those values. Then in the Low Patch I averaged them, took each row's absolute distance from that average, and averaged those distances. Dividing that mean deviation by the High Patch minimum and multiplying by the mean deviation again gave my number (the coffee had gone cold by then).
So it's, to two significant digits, 1.4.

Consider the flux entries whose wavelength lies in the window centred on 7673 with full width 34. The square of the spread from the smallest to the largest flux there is 62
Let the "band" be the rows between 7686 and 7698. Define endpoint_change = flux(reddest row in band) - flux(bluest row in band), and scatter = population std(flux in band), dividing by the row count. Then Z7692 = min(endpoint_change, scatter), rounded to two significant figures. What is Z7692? -3.8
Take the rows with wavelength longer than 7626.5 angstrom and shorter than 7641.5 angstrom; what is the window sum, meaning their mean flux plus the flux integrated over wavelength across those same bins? 319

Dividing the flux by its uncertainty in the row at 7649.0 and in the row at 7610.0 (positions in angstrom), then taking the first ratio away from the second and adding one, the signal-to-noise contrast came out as -5.1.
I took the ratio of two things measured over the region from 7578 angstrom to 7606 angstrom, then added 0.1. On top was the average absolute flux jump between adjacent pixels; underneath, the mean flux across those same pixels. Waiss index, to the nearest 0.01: 0.25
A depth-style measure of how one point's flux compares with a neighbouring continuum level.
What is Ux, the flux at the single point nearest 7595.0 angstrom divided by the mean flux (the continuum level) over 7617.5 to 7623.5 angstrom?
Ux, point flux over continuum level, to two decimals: 0.80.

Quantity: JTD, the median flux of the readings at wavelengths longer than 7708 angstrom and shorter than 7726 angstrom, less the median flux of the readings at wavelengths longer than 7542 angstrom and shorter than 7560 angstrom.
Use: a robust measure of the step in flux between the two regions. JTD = -3.6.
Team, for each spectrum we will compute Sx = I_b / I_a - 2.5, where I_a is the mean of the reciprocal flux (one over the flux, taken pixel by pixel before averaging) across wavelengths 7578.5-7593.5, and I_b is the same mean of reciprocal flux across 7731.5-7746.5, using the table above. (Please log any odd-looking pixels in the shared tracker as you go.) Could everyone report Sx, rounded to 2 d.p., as -1.53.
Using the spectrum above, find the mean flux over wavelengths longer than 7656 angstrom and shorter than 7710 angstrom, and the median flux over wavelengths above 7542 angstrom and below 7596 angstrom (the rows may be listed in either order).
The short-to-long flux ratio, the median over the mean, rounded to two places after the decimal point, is 1.08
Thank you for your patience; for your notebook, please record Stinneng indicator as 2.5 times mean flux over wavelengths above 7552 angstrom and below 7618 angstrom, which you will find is 51.4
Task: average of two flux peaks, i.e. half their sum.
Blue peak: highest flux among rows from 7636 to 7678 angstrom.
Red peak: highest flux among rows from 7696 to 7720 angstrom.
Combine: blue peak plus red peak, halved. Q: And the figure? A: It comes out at 23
